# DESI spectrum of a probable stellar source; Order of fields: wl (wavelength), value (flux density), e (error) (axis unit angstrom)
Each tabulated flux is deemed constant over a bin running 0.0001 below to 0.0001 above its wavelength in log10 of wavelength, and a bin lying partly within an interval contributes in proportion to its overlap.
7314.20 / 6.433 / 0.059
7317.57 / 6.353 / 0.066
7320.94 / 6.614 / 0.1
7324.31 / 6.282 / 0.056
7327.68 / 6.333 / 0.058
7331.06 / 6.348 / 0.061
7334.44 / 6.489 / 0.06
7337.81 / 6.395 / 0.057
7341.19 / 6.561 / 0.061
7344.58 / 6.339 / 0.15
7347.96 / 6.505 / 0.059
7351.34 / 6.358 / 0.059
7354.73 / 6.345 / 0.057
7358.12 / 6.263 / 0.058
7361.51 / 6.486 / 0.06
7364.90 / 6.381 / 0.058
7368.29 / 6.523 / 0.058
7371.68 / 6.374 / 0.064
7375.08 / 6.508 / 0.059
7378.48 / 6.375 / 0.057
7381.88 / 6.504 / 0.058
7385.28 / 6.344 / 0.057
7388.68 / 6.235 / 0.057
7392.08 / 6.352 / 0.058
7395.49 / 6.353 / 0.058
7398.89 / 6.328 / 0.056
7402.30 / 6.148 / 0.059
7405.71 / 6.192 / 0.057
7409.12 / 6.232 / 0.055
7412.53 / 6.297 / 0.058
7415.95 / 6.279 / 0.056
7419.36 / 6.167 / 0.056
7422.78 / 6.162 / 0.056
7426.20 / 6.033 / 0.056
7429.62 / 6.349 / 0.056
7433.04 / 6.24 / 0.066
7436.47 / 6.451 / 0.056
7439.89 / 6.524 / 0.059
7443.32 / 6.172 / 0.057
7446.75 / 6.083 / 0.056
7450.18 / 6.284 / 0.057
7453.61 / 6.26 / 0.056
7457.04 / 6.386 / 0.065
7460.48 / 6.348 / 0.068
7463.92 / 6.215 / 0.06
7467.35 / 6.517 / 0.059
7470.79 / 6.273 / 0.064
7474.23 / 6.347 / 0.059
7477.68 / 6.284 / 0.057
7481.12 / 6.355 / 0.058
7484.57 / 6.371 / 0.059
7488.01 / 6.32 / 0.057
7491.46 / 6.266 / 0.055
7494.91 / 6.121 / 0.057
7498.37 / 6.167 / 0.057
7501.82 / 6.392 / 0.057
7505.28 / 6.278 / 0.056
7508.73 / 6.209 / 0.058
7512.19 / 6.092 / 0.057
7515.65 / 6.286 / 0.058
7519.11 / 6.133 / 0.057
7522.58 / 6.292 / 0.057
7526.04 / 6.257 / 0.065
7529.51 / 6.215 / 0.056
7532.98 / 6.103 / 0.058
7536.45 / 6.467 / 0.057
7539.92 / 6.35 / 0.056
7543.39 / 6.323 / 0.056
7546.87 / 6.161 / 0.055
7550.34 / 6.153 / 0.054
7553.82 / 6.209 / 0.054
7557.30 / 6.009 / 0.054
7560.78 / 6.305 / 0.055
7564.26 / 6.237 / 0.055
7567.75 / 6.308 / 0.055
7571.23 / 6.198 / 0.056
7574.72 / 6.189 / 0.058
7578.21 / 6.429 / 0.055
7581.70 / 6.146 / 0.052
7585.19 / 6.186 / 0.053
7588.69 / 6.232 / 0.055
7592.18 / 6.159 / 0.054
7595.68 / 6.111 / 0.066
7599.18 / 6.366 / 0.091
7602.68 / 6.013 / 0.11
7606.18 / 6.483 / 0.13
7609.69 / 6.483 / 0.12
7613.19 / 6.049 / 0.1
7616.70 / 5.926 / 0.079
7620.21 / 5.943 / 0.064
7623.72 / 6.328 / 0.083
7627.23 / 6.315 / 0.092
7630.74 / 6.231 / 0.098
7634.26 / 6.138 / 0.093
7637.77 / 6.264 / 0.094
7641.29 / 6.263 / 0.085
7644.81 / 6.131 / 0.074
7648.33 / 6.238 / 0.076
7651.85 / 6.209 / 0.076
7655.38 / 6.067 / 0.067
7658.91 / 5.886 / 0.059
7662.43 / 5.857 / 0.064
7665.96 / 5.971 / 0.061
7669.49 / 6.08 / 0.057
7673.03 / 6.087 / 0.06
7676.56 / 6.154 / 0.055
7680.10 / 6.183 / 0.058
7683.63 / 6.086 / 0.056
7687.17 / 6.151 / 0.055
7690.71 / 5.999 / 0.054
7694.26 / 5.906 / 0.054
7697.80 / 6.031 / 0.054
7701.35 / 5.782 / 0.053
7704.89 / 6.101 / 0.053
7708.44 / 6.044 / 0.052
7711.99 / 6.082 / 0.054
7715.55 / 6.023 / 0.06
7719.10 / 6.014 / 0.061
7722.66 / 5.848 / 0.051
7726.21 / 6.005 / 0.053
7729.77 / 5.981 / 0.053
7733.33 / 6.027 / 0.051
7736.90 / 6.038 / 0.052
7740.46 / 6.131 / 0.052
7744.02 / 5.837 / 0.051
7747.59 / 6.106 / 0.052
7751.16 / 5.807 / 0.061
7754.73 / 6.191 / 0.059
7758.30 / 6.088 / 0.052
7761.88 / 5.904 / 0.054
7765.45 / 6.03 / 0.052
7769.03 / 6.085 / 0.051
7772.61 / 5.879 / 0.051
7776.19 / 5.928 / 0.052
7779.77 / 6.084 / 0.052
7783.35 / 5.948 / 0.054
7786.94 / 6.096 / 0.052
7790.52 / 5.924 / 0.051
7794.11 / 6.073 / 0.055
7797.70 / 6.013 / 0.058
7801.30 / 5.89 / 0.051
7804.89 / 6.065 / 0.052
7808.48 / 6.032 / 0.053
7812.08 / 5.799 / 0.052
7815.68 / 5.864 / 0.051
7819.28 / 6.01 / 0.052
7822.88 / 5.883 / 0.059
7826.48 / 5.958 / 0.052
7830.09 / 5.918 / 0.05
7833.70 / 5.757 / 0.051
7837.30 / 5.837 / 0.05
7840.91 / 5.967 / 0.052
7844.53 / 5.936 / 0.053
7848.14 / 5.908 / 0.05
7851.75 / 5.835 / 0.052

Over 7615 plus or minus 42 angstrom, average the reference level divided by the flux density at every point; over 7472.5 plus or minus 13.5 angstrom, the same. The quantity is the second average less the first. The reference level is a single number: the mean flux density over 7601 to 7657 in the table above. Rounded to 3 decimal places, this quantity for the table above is -0.022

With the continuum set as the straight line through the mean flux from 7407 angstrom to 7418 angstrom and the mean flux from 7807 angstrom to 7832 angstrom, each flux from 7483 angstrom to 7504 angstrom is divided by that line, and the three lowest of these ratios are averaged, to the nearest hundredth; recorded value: 1.00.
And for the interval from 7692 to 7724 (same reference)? 0.97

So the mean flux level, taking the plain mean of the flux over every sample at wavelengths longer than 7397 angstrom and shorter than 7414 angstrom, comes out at 6.24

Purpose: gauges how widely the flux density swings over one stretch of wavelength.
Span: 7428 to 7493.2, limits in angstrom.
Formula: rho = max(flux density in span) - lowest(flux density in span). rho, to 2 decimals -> 0.44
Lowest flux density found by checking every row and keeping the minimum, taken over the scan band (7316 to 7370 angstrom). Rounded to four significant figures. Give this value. 6.263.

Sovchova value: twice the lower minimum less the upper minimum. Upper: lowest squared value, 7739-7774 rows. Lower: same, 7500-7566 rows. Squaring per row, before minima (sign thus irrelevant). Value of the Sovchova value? 38.5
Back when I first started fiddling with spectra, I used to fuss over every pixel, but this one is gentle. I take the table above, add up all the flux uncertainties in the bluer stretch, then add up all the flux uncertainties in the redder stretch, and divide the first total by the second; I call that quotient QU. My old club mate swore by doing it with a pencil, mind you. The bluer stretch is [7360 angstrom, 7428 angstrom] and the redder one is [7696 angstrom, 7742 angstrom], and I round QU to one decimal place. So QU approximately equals 1.6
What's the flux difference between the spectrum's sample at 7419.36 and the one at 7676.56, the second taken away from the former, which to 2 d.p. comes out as 0.01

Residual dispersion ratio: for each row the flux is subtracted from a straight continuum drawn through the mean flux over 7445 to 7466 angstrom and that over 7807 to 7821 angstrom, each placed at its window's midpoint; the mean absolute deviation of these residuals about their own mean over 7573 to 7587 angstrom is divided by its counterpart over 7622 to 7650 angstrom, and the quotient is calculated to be 1.8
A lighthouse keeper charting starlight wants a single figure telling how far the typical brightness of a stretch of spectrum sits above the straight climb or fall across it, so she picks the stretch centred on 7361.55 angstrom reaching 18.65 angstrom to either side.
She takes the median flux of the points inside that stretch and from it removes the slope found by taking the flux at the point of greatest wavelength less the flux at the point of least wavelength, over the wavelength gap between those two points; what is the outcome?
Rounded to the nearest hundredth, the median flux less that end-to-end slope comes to 6.37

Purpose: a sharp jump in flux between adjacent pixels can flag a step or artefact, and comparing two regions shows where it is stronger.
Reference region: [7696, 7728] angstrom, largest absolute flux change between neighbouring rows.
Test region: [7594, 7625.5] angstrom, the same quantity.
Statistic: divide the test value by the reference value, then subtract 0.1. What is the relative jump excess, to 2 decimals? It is 1.37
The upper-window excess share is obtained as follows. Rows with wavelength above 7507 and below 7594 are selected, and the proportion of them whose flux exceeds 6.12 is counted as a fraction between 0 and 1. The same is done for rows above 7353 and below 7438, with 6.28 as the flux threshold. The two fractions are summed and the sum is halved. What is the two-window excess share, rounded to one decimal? 0.7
